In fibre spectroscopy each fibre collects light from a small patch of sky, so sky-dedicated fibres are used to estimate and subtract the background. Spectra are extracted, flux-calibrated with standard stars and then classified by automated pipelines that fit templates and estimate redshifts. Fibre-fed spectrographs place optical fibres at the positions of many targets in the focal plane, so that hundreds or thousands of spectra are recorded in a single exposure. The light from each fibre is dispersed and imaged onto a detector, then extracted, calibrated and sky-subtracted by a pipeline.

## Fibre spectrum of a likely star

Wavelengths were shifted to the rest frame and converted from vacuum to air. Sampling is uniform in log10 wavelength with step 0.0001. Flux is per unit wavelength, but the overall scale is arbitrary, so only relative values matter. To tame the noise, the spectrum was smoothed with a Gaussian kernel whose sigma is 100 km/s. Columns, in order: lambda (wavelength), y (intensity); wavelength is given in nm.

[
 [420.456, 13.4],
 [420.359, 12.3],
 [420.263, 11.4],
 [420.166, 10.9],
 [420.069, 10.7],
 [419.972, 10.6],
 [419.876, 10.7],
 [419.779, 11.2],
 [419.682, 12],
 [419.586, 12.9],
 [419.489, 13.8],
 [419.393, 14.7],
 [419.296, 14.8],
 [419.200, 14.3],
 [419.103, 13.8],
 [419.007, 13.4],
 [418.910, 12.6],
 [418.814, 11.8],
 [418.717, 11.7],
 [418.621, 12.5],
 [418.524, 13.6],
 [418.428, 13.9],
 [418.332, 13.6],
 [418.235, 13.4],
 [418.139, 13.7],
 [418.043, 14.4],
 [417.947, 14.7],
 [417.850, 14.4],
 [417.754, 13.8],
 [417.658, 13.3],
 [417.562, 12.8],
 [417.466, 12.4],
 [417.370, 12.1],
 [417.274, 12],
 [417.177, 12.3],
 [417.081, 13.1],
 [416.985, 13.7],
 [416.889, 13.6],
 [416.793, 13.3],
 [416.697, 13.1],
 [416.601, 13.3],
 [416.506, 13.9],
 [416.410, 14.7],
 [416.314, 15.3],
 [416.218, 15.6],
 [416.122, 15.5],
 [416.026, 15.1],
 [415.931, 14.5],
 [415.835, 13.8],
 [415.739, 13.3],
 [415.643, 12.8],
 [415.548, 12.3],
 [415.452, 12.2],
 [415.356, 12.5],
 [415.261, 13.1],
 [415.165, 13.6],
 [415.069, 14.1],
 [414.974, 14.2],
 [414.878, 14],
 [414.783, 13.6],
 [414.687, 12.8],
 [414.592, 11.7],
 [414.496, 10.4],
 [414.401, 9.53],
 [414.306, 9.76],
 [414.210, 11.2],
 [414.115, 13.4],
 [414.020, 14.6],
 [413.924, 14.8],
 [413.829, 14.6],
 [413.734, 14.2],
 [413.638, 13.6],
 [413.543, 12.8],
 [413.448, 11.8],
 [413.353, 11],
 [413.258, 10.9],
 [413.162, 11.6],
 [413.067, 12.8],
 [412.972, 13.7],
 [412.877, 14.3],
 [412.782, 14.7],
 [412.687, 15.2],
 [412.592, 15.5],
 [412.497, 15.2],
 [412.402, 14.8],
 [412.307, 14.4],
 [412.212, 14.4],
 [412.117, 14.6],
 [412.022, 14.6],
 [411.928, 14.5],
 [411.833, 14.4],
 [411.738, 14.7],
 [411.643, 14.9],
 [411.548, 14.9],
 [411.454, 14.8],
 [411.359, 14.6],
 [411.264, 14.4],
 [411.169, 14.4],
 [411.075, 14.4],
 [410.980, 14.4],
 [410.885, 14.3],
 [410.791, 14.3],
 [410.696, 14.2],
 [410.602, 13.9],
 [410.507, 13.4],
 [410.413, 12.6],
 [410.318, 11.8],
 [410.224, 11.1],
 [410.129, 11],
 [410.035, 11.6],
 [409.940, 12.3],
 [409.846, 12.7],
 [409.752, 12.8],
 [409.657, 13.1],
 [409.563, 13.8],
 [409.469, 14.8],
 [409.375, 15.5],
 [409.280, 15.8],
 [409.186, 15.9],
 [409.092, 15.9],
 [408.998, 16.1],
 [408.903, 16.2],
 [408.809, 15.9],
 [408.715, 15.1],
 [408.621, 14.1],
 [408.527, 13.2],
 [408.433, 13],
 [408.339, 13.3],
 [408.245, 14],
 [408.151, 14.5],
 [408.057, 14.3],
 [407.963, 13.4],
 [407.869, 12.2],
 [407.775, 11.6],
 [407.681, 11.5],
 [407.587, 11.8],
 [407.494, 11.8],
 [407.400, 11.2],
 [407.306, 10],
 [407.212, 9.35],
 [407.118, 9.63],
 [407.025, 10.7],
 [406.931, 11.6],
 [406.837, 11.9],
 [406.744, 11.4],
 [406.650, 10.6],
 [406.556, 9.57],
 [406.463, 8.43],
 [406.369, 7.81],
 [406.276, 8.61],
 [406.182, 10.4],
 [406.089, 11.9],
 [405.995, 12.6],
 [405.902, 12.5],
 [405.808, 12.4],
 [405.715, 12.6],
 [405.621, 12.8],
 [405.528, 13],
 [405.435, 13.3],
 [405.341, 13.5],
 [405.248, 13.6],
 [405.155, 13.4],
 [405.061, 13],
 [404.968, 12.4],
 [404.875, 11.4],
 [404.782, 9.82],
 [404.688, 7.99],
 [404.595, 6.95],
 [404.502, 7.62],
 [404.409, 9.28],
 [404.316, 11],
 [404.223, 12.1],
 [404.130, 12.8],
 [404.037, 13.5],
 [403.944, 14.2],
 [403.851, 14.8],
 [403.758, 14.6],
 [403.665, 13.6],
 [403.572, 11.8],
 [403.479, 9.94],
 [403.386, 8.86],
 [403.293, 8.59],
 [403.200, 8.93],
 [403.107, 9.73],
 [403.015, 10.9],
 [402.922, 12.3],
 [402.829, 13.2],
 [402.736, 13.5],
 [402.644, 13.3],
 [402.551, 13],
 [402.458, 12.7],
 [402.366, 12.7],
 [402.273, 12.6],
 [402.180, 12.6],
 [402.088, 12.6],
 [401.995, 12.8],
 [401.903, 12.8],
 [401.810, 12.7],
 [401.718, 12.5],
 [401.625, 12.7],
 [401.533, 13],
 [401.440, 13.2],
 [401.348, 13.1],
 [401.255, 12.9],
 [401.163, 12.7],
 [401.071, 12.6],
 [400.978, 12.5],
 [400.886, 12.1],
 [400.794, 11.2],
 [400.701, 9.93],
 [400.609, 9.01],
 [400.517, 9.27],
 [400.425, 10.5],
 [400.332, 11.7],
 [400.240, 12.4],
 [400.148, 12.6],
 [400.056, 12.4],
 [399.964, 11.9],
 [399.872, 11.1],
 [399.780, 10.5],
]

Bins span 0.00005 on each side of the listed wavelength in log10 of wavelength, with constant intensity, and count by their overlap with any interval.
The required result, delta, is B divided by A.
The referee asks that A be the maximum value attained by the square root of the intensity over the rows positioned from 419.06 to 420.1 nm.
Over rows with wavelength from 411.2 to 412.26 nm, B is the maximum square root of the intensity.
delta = 1.00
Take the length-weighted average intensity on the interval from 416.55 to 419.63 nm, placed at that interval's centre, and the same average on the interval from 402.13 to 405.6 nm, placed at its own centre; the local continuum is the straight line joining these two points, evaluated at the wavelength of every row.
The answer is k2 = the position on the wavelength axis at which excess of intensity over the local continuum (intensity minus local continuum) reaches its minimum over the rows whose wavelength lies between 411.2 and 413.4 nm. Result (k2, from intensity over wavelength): 413.258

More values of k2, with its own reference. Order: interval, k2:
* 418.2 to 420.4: 419.972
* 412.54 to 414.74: 414.401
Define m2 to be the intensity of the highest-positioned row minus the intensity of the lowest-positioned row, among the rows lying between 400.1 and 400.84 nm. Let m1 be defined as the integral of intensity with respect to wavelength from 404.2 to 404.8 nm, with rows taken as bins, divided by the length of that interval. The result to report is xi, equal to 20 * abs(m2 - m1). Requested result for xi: 210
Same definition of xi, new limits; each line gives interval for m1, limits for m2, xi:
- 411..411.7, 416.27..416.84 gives 332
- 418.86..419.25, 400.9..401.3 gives 263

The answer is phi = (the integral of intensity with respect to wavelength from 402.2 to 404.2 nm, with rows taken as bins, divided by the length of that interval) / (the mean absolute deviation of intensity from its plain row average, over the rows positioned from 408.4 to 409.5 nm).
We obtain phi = 13.5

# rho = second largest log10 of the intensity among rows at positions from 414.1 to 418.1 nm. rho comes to 1.19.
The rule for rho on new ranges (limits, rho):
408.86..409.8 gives 1.21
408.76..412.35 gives 1.21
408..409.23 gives 1.21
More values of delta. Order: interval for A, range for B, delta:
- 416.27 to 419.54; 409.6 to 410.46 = 0.93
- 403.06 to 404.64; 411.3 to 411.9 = 1.00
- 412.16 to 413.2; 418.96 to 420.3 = 0.98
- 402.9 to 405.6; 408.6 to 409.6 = 1.05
